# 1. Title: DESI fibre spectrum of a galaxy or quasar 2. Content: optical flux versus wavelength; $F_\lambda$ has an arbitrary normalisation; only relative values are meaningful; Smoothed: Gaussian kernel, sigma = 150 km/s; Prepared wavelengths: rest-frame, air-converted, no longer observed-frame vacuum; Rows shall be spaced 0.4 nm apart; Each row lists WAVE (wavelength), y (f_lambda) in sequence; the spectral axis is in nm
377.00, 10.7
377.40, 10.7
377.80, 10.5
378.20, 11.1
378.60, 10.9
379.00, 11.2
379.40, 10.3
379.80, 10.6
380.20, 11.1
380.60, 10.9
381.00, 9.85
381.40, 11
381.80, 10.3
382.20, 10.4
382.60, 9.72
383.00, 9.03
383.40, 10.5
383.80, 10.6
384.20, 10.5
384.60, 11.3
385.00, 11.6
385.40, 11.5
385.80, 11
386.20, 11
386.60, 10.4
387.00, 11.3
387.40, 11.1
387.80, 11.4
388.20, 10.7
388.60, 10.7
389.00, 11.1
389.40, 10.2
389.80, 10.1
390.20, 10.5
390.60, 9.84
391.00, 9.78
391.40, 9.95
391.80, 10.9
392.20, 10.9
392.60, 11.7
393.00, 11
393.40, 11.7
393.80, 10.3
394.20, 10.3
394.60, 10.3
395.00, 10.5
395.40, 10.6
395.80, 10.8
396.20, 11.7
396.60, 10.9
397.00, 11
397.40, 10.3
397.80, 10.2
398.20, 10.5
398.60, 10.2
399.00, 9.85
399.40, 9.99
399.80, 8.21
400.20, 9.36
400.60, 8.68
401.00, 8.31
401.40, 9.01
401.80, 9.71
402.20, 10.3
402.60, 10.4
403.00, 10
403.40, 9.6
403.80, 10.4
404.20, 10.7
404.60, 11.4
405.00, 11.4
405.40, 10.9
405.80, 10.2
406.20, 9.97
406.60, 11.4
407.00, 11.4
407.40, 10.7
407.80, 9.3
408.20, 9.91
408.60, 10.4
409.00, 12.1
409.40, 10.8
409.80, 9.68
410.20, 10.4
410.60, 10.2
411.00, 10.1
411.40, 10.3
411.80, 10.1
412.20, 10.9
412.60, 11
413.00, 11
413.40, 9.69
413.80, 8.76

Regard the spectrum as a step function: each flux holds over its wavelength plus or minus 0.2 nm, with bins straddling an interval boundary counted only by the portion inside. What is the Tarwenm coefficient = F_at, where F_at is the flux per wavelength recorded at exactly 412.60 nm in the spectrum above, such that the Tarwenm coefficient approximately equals 11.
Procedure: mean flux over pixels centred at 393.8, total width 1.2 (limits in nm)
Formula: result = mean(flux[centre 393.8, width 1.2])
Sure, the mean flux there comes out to 10.77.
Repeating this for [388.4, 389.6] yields 10.67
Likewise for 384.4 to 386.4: 11.28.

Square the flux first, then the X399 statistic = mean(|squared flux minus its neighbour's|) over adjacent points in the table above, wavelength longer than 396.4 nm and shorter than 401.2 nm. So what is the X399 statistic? 10.2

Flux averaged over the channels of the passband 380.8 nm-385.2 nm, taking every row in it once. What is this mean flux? 10.4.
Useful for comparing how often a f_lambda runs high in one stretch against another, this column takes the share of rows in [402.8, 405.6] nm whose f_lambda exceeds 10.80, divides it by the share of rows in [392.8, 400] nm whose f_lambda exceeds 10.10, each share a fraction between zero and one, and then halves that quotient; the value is 0.26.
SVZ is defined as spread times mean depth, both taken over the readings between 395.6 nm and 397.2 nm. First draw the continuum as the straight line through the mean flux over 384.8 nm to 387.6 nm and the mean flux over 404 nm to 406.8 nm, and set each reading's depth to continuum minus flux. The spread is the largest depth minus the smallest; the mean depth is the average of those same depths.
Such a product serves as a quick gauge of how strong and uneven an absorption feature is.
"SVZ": -0.1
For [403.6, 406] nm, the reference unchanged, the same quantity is 0.0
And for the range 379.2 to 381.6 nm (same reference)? 0.7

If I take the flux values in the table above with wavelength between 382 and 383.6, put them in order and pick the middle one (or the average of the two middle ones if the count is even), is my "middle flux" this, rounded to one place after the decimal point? 10.1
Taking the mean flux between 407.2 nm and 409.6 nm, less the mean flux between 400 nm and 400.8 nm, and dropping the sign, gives 1.5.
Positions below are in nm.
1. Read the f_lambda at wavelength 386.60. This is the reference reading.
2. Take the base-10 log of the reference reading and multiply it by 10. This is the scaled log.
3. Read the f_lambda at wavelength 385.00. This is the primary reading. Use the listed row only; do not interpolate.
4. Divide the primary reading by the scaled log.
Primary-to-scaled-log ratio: 1.14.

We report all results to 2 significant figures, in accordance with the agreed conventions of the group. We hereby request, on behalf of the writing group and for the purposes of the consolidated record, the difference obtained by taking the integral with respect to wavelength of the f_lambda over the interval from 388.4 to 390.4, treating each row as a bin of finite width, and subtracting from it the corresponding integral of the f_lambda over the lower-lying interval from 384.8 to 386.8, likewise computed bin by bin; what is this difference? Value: -1.2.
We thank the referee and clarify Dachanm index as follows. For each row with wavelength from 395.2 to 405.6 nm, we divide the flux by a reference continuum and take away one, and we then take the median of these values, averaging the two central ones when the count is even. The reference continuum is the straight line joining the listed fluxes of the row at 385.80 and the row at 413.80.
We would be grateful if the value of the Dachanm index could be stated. 0.038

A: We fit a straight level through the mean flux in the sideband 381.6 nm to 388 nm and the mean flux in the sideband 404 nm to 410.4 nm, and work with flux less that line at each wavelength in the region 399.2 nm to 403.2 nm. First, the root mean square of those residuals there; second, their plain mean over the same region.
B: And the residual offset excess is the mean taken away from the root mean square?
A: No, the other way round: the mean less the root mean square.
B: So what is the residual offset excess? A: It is -2.8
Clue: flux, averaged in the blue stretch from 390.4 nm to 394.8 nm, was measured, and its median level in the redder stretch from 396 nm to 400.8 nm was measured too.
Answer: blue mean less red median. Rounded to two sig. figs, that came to 0.41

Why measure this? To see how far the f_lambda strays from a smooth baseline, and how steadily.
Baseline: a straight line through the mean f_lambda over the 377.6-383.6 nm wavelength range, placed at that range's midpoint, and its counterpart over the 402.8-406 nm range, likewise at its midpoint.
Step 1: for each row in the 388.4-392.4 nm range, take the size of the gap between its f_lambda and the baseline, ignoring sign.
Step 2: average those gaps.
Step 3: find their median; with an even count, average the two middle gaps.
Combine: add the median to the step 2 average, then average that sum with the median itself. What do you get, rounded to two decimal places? 0.61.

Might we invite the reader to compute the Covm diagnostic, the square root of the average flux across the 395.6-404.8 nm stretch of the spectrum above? 3.17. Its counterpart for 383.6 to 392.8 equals 3.28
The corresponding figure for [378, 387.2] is 3.27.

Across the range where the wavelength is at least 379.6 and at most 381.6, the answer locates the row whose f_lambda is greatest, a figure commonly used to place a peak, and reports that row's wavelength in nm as 380.20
